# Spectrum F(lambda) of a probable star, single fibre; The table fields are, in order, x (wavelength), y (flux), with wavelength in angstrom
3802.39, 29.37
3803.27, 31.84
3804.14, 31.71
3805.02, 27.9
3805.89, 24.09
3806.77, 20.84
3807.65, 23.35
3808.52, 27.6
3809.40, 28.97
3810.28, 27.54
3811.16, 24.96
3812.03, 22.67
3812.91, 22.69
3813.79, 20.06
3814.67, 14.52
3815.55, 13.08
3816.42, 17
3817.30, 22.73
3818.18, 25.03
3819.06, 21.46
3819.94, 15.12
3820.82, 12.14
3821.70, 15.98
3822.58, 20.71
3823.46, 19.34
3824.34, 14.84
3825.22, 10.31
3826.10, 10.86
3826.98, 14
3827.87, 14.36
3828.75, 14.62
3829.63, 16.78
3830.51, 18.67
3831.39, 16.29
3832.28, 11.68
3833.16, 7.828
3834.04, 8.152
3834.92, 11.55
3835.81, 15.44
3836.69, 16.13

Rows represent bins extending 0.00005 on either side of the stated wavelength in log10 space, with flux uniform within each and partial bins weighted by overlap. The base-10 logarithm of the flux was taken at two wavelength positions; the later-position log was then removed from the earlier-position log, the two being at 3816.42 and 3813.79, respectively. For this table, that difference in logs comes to 0.1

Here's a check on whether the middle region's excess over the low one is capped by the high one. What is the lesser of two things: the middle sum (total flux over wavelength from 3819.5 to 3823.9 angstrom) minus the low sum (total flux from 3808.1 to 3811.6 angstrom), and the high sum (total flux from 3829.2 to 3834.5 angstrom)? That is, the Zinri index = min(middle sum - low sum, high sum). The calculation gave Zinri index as -26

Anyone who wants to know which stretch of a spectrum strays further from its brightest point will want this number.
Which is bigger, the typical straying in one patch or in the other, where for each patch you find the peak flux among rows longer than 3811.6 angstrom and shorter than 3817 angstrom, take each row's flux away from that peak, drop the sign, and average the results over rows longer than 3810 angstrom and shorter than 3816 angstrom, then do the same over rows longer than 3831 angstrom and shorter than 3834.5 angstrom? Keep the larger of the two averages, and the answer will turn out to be 12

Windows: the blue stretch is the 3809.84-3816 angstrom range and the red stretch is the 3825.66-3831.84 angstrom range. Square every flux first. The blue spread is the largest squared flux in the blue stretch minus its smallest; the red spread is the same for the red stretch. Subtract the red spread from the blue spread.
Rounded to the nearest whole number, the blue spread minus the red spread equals 357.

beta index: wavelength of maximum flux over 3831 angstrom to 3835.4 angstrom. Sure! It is 3831.39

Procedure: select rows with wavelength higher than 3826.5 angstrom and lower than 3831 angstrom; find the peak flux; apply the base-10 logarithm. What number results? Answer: 1.27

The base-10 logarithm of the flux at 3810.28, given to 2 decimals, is 1.44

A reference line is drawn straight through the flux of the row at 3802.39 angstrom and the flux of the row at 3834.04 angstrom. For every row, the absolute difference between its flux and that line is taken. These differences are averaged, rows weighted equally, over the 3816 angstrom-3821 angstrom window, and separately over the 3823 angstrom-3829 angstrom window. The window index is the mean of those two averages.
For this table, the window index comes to 3.1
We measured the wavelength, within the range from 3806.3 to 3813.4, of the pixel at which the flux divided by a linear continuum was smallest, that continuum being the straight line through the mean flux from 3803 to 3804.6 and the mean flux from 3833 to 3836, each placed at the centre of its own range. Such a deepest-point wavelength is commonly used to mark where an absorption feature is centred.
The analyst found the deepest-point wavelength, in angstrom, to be 3806.77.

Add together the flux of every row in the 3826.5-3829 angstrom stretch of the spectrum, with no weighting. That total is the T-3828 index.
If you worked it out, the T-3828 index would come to 43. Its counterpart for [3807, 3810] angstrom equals 80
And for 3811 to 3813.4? 70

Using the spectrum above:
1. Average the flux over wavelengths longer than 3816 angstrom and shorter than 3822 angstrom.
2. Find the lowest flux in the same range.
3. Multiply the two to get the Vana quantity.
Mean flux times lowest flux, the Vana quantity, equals 225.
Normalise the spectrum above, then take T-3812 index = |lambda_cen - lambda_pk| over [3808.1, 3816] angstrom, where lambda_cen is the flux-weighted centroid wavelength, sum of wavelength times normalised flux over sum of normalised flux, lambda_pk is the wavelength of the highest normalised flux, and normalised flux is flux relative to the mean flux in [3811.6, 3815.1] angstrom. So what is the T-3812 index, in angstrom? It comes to 2.1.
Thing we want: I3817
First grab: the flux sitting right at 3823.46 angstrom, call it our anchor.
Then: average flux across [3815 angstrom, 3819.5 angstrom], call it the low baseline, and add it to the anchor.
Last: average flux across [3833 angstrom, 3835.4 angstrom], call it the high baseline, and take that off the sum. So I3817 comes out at 30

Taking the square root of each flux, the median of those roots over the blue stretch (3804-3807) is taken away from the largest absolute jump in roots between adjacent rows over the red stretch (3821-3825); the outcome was -4.54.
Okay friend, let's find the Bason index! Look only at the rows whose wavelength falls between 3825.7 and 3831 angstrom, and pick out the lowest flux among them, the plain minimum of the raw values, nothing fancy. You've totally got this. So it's 10.86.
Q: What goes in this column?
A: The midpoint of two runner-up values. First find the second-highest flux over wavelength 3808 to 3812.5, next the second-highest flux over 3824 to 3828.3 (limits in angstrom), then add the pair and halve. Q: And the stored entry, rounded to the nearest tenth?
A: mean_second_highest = 21.0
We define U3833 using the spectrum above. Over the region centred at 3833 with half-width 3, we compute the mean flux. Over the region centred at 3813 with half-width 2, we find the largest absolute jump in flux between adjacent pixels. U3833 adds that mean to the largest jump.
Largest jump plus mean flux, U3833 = 18.3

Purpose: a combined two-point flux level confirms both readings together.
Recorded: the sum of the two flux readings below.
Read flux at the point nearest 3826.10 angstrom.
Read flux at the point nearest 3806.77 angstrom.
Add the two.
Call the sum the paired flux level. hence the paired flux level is 31.7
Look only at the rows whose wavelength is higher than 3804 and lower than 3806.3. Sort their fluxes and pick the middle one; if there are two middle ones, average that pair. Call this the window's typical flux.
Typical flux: 28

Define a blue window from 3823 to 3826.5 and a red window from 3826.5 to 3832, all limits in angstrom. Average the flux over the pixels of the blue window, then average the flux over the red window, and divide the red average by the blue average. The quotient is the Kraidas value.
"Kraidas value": 1.1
